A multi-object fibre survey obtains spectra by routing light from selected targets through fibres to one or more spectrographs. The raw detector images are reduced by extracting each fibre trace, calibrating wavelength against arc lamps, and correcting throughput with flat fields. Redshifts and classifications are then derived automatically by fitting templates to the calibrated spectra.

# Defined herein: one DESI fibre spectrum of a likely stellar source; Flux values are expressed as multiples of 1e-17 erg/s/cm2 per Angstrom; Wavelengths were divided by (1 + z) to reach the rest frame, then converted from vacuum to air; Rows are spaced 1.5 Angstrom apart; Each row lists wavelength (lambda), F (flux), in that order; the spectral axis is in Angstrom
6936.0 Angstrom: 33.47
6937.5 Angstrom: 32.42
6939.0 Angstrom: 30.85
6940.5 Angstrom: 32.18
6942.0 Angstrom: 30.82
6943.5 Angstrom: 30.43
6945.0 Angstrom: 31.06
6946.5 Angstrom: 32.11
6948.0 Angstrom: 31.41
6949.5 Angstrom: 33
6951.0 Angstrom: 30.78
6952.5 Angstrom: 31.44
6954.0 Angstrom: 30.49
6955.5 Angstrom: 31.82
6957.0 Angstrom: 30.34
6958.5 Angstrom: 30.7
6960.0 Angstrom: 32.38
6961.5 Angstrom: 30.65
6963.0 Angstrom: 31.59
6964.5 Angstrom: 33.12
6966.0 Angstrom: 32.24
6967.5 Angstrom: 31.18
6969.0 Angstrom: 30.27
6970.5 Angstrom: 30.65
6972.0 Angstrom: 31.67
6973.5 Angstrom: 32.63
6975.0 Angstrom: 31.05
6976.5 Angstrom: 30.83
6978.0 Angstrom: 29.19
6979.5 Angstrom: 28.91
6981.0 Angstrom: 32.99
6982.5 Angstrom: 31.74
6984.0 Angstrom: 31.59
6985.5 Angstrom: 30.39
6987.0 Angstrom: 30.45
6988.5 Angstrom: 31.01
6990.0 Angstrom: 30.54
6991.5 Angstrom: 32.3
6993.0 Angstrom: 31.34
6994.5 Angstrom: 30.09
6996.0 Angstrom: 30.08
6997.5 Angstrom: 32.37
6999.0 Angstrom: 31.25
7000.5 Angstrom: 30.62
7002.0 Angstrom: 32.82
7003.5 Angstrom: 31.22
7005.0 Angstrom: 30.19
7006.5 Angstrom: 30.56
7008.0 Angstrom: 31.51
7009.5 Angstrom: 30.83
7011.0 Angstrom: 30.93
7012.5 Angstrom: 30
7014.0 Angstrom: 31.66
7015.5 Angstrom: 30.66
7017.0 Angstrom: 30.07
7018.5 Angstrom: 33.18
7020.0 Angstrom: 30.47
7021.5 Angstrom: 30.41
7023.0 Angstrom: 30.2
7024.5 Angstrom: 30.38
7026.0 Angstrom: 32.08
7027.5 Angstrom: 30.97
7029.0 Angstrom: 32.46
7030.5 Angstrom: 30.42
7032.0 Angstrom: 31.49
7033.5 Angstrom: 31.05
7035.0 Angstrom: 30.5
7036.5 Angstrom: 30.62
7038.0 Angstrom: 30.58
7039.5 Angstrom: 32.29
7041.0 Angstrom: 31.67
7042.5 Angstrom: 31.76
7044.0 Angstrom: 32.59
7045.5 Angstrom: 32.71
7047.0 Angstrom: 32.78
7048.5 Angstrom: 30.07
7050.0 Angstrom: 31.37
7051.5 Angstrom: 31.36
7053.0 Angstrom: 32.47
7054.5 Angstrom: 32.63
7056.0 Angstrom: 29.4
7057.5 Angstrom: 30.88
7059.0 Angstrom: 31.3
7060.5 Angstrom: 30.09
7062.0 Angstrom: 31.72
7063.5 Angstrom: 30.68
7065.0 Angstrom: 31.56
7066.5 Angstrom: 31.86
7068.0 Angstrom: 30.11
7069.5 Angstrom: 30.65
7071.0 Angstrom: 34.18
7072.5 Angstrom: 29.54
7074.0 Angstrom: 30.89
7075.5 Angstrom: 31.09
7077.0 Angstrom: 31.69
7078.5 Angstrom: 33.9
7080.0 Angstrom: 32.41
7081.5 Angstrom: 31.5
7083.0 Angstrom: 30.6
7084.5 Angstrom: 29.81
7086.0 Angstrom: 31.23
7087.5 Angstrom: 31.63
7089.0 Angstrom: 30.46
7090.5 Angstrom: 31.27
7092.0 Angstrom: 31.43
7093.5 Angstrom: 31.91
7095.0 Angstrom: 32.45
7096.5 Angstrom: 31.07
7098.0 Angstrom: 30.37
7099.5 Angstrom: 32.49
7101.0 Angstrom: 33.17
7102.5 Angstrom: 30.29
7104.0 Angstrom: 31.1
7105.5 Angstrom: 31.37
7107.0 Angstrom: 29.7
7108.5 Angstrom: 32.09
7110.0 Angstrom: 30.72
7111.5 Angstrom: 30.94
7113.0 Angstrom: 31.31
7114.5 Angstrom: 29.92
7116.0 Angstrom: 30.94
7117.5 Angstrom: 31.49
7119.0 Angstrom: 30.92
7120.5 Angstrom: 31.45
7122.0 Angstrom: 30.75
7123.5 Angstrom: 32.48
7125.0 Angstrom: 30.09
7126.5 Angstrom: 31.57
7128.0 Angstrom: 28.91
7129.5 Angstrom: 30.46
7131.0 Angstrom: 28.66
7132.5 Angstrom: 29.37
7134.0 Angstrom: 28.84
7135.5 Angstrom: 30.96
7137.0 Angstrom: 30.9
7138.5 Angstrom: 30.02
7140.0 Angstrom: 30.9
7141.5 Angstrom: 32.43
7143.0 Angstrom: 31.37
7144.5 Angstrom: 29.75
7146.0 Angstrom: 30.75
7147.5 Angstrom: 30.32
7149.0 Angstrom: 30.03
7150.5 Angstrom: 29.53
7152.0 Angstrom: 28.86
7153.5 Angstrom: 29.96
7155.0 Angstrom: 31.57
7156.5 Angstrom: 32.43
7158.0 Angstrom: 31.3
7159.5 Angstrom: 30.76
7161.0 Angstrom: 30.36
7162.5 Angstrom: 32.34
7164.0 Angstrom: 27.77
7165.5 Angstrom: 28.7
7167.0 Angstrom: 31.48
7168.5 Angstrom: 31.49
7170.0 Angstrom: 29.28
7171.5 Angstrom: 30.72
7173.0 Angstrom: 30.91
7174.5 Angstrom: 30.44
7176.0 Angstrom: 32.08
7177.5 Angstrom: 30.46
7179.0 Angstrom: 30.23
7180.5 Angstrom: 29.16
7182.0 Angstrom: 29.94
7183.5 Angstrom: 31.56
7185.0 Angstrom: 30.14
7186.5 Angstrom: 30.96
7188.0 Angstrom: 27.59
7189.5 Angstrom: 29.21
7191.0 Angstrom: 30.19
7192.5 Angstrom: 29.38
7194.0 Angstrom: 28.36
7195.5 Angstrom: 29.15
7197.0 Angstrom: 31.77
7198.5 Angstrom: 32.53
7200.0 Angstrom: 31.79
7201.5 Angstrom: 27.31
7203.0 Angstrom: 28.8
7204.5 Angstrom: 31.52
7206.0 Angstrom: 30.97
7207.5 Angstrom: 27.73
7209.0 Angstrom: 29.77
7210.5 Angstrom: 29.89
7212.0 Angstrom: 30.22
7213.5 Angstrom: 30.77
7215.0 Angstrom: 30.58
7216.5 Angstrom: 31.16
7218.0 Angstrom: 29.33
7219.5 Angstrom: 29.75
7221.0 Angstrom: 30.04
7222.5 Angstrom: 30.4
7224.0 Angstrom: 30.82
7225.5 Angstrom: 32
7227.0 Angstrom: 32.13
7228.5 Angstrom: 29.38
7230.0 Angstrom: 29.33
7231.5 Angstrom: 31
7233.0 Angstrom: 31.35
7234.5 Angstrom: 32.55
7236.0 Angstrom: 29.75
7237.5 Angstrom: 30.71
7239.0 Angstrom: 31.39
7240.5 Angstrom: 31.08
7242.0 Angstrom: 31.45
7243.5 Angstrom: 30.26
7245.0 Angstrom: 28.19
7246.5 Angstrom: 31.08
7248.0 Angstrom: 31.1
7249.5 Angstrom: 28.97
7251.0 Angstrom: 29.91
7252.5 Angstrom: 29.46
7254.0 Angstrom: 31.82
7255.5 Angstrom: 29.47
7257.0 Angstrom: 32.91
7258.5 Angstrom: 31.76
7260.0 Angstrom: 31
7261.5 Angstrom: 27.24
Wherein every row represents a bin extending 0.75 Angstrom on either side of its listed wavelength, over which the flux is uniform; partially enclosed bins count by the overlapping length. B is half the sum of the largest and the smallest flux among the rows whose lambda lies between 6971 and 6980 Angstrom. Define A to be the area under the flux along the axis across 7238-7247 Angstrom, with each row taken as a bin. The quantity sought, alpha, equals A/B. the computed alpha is 8.9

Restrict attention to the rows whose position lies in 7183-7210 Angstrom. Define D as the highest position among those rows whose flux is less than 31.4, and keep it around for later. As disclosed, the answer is 7209.0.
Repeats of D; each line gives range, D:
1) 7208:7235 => 7233.0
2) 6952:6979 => 6978.0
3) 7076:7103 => 7102.5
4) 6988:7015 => 7012.5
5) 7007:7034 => 7033.5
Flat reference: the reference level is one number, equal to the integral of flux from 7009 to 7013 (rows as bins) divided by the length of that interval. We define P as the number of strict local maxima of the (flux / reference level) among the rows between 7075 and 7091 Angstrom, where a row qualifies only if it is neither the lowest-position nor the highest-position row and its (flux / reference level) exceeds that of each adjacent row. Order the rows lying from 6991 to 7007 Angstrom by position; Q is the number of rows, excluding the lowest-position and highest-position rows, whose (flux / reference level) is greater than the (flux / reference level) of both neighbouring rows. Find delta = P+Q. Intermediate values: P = 2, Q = 2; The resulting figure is 4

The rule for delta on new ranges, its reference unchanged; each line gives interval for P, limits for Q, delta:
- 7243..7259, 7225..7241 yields 7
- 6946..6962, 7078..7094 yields 5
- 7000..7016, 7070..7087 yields 5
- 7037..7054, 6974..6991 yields 5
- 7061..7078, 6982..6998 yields 4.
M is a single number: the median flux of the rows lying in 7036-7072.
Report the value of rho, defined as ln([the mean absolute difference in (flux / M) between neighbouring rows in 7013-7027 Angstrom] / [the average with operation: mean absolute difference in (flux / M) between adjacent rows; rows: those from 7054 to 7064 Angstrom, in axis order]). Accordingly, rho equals -0.2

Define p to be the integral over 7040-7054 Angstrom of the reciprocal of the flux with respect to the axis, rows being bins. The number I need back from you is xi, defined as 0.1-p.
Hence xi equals -0.34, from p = 0.439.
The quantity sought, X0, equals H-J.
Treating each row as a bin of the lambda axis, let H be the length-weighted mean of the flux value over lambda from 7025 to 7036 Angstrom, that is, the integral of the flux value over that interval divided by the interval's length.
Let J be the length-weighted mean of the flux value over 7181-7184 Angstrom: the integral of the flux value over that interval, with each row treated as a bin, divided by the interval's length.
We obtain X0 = 0.7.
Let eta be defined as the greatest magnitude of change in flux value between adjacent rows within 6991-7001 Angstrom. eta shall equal 2.3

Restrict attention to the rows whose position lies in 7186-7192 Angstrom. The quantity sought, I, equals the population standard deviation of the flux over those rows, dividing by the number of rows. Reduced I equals 1.26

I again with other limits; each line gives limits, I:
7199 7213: 1.49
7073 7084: 1.04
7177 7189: 1.13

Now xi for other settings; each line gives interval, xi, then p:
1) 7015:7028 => -0.32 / 0.421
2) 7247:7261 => -0.36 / 0.458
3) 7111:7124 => -0.32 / 0.418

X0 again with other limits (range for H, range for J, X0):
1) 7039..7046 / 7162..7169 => 1.9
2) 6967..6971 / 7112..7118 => -0.2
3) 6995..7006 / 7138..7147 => 0.3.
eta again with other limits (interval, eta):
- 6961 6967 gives 1.5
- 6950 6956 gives 1.3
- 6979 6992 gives 4.1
